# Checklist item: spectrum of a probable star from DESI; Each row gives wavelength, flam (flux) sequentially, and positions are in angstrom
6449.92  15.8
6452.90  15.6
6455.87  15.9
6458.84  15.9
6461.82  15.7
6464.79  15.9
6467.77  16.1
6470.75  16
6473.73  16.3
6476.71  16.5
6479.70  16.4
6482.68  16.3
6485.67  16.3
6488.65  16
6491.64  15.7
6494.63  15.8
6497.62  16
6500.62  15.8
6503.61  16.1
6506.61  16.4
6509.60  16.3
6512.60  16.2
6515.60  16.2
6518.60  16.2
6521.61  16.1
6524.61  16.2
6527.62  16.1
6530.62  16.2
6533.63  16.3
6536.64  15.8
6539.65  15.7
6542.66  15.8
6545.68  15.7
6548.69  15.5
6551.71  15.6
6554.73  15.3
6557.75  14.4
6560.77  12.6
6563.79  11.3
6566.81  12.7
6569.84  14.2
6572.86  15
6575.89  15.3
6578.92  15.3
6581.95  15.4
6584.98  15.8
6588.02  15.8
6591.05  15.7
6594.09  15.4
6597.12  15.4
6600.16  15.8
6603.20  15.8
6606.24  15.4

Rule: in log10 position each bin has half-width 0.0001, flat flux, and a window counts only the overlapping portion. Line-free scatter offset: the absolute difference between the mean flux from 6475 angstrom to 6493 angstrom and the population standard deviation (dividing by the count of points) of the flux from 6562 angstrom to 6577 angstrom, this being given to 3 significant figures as 14.7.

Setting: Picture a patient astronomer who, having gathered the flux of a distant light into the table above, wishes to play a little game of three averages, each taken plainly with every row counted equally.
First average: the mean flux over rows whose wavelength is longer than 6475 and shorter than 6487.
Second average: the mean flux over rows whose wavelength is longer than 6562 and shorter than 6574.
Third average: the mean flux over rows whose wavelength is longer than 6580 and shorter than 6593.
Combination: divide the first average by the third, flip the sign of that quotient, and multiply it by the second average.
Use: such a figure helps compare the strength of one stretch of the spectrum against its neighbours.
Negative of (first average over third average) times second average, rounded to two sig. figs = -14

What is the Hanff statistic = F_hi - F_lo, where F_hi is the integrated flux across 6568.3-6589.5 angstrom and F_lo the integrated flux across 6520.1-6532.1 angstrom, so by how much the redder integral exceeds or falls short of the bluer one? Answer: 129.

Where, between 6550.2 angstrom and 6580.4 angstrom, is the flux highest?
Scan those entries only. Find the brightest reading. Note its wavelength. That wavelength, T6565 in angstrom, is 6551.71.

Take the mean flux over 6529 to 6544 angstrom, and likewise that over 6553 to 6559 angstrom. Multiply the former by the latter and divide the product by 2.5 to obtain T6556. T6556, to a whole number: 95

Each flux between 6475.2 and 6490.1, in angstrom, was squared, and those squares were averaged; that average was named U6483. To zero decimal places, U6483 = 266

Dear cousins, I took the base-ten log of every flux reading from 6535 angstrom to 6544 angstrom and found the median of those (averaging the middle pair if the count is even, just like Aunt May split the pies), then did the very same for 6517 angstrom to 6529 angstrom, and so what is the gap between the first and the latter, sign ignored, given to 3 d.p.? 0.010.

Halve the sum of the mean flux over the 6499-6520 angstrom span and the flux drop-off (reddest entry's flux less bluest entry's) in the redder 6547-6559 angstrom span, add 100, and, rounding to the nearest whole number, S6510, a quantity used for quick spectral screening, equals 108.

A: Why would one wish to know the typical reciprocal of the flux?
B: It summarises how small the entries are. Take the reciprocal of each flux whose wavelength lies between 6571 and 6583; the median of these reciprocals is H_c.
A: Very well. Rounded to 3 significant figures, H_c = 0.0654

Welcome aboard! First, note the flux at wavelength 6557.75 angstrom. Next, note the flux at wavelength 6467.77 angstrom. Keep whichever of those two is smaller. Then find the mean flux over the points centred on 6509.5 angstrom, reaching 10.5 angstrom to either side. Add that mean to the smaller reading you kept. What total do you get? 30.6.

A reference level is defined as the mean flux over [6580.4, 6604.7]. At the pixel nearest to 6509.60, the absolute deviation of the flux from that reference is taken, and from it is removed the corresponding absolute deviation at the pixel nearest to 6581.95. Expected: 0.42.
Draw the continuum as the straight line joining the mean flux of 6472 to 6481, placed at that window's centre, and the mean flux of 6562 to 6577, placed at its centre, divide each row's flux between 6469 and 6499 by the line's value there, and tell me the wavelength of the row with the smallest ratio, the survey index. 6470.75 angstrom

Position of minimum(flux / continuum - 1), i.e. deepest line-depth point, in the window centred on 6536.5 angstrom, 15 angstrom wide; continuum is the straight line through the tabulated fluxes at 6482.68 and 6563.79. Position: 6530.62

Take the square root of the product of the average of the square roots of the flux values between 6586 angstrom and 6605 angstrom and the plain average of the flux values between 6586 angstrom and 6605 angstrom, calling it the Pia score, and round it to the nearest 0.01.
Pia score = 7.87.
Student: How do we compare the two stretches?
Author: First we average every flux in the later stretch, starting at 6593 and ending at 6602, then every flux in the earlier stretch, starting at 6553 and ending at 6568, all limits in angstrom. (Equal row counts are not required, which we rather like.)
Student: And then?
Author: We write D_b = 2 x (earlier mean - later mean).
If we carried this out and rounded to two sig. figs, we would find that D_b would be -4.5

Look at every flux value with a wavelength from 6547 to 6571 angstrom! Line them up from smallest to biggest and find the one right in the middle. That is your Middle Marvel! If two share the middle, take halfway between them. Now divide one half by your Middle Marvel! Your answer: 0.0350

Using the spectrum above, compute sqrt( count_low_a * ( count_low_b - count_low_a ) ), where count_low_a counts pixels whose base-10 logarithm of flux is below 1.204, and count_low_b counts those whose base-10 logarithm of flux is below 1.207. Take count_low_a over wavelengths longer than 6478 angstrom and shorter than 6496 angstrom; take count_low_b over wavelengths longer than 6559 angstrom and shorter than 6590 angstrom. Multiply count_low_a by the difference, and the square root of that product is 4.0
